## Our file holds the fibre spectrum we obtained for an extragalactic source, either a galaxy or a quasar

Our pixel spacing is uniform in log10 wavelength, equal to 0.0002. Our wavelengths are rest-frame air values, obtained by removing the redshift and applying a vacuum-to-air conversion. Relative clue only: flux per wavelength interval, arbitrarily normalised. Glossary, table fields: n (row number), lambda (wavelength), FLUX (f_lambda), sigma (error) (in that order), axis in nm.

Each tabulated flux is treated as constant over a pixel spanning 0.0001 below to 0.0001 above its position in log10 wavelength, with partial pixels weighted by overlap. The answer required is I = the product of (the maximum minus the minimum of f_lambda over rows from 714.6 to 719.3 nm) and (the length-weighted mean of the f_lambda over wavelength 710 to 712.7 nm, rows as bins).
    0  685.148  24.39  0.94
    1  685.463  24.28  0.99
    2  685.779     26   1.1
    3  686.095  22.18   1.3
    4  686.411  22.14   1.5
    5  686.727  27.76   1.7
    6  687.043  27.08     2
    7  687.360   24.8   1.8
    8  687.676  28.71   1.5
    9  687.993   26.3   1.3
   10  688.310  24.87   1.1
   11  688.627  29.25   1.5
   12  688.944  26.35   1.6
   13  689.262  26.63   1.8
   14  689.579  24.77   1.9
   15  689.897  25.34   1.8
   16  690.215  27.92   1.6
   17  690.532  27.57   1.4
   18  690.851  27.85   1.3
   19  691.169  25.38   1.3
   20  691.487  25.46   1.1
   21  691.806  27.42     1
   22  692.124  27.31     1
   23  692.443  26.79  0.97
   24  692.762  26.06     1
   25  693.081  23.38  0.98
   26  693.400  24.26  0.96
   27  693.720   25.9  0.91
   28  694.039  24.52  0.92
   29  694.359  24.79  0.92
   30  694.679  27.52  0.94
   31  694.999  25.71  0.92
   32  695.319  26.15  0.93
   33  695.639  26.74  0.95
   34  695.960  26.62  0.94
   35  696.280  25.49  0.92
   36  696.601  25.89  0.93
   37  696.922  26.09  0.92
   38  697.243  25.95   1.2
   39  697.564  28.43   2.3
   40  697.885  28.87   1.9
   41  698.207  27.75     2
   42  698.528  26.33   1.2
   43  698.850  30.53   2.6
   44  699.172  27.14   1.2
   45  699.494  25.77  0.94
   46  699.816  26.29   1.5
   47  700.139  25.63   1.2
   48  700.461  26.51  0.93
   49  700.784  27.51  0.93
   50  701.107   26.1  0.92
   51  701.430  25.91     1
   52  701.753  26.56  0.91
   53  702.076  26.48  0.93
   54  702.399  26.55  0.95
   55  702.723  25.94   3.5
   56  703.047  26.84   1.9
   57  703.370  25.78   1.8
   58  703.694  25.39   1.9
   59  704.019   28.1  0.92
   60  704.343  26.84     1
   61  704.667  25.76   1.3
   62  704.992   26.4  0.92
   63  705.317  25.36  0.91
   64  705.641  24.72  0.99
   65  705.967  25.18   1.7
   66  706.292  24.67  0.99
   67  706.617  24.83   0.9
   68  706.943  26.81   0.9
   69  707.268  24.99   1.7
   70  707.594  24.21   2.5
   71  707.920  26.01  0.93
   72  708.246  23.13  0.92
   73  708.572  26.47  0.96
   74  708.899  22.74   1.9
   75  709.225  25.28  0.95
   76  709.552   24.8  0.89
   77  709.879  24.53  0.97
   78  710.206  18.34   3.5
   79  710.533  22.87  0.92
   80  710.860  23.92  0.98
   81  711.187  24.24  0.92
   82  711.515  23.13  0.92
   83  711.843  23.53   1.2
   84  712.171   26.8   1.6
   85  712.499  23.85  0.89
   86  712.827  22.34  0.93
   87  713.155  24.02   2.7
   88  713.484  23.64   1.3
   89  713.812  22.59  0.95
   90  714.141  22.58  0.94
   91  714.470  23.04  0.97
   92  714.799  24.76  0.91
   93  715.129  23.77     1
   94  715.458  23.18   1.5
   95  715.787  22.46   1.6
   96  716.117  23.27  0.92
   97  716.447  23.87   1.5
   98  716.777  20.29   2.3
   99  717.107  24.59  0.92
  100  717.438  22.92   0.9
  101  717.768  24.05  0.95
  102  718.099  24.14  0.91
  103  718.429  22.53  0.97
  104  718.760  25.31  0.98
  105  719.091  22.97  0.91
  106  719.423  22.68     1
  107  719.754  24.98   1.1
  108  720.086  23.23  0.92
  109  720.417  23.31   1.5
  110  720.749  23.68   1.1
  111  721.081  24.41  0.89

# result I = 117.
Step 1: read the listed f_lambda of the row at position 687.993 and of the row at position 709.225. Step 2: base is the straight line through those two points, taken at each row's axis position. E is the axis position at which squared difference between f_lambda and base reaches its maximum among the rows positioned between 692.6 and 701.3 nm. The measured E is 698.850 nm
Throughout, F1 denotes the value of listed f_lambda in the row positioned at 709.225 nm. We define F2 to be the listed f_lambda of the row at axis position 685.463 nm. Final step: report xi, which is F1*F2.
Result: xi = 614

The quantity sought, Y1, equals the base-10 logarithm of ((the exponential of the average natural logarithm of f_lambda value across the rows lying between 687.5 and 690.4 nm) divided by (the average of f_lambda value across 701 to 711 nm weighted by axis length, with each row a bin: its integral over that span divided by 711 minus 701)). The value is 0.02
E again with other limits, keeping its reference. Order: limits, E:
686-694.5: 686.411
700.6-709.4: 704.019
